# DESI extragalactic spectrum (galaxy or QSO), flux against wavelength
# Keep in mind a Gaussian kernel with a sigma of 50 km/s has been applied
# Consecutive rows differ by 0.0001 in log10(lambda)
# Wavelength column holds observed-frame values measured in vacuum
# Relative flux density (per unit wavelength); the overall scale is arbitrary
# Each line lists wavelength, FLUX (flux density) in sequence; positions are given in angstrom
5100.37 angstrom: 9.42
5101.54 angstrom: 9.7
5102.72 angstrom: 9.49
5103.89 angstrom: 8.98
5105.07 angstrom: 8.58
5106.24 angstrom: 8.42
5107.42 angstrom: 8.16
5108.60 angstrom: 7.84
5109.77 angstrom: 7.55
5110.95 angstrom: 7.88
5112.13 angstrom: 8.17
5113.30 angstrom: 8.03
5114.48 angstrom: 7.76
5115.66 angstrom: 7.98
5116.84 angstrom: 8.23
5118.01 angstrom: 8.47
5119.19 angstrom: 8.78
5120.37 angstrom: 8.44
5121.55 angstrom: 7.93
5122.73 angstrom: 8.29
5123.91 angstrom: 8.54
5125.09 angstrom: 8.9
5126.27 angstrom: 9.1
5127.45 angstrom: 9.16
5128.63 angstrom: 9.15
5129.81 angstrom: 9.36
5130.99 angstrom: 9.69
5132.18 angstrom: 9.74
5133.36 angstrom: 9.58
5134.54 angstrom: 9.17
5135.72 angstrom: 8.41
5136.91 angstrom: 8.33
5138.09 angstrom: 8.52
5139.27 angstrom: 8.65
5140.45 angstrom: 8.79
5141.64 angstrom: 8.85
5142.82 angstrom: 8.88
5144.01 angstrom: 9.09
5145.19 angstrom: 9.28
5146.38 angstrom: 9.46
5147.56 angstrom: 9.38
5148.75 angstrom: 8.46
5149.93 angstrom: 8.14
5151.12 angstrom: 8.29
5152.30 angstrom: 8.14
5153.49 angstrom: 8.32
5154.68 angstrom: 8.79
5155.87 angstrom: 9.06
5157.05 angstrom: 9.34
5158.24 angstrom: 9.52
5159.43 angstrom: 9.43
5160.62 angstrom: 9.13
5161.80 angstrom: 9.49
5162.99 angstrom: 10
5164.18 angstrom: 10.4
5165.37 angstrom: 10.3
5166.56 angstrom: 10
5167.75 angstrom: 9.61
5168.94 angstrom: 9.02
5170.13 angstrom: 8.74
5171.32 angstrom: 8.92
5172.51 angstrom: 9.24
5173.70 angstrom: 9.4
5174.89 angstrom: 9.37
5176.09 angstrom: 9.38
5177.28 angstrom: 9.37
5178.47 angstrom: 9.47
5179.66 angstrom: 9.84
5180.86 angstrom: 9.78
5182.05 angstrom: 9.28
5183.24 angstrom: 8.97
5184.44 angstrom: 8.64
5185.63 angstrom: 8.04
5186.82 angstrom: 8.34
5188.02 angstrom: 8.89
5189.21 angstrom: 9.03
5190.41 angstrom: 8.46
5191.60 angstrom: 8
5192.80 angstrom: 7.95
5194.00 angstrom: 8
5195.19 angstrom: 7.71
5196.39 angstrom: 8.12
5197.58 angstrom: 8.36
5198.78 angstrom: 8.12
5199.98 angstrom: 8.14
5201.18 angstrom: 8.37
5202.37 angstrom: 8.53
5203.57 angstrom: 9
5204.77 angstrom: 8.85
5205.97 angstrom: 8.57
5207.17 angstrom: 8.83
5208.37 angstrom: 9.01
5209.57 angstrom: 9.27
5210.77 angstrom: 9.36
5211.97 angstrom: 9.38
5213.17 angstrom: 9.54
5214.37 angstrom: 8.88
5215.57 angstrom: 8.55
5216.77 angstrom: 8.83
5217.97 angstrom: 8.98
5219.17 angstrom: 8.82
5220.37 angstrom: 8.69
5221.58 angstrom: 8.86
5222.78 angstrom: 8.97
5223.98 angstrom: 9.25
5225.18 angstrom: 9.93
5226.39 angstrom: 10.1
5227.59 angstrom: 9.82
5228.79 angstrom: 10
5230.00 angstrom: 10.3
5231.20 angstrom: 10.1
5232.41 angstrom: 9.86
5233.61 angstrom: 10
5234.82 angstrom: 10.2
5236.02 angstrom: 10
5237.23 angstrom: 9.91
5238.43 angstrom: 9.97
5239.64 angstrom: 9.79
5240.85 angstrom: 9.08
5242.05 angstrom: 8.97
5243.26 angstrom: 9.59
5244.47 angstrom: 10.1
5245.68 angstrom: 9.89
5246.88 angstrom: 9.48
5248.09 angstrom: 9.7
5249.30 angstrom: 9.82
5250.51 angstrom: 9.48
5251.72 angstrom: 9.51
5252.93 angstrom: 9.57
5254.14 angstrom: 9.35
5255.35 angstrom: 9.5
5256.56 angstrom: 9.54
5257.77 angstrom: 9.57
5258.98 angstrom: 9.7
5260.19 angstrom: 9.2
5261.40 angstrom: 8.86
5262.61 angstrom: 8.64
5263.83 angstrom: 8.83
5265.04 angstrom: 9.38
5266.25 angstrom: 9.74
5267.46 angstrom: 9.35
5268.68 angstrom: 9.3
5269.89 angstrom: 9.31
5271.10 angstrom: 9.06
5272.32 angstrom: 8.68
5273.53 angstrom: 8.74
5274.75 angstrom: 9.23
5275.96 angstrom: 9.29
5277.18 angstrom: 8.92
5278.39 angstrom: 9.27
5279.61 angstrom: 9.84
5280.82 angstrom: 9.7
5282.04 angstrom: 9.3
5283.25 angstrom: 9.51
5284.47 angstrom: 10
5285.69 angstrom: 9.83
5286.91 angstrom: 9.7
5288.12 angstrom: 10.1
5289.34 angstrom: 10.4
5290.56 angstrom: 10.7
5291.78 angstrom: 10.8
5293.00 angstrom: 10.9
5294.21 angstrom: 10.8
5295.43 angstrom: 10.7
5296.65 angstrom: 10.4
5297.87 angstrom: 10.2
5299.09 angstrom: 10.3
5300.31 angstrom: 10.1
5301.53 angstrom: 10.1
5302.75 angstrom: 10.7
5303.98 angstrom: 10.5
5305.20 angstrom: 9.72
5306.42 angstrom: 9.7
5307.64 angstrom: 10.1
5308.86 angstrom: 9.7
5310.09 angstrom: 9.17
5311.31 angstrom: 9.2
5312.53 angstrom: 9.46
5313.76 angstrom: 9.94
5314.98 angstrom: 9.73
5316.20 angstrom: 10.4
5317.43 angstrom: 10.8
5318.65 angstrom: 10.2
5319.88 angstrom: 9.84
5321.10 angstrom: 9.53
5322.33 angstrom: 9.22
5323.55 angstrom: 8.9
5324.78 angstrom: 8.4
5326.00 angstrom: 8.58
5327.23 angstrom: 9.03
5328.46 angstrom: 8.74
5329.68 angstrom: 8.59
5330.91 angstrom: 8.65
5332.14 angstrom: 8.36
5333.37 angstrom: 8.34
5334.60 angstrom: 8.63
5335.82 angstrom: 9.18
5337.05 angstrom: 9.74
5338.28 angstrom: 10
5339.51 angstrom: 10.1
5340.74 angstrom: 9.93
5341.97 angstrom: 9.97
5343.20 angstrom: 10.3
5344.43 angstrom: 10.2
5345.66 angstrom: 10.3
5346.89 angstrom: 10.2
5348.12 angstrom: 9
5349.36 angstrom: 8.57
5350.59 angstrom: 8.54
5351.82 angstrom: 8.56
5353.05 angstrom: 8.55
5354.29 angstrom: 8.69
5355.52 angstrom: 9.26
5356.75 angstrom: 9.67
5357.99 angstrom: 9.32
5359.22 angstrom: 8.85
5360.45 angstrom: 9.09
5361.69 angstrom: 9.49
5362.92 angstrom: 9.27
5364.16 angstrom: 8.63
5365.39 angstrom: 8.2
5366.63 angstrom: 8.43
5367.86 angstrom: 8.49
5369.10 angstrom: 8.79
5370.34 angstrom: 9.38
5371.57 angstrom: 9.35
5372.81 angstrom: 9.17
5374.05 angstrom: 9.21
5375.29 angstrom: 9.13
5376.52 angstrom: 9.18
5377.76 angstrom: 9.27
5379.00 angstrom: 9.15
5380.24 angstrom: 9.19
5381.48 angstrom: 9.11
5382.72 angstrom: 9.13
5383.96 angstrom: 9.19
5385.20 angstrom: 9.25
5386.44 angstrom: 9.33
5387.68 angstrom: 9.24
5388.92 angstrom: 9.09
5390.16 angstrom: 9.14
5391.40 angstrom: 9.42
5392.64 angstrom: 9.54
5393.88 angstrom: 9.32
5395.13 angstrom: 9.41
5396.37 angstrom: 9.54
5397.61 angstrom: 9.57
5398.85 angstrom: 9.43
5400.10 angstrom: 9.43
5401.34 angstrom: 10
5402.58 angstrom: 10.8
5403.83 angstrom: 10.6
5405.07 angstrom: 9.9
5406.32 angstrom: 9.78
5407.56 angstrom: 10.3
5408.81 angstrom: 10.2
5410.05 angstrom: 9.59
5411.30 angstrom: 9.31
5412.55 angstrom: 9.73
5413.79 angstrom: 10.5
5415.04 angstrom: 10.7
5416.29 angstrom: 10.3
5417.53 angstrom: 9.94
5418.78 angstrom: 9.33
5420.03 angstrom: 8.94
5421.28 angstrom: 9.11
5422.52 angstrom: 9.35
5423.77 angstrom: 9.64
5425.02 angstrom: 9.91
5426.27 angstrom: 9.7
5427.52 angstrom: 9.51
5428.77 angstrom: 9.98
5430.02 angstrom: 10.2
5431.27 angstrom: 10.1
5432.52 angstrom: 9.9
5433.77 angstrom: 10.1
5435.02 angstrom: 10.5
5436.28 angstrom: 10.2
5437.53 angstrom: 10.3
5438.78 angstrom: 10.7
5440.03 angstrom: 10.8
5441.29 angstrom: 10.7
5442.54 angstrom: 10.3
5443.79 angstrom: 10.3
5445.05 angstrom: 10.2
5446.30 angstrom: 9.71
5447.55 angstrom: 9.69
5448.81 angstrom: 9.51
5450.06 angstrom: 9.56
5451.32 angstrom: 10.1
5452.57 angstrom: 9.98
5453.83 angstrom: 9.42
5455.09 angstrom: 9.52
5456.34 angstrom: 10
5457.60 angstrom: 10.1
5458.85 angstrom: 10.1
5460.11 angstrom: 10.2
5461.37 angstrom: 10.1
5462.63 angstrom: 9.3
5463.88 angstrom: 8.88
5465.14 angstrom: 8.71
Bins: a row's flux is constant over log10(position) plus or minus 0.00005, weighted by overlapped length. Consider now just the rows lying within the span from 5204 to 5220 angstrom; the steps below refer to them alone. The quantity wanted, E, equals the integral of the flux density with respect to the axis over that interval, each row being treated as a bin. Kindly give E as 144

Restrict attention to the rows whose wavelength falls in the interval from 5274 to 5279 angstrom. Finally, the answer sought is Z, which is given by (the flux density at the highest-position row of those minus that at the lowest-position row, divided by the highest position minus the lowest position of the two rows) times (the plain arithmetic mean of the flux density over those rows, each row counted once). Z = 0.1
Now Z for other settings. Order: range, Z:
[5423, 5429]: 0.7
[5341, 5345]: 0.9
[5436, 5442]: 1.1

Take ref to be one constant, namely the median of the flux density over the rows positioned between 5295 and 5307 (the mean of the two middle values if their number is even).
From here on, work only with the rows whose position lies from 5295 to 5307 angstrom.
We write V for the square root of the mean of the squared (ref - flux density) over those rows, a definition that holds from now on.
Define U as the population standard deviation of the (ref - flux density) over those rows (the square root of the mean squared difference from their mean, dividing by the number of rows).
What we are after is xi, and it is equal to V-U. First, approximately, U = 0.34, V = 0.34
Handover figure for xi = 0.00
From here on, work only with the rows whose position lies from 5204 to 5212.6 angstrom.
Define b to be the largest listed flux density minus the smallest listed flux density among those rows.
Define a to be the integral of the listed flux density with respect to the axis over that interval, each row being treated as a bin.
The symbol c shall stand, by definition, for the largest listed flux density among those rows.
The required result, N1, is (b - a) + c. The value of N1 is -67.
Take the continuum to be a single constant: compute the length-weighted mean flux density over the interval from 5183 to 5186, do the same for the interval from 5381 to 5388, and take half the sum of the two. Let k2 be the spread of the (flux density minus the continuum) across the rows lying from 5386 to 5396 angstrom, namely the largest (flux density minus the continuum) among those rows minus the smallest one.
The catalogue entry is 0.45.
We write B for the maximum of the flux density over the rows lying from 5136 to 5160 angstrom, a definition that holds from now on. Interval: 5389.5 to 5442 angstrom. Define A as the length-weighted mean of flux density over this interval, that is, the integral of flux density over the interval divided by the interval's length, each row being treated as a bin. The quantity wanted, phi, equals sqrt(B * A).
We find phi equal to 9.70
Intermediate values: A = 9.89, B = 9.52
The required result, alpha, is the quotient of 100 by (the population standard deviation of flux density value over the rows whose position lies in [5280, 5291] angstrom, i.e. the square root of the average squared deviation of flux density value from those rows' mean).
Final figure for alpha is 242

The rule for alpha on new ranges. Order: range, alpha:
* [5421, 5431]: 302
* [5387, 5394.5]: 643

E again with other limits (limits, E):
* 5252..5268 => 149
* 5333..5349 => 155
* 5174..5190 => 146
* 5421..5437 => 158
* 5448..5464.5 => 161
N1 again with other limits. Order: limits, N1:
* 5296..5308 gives -110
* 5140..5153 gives -103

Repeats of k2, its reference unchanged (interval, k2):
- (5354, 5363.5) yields 0.98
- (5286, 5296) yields 1.20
